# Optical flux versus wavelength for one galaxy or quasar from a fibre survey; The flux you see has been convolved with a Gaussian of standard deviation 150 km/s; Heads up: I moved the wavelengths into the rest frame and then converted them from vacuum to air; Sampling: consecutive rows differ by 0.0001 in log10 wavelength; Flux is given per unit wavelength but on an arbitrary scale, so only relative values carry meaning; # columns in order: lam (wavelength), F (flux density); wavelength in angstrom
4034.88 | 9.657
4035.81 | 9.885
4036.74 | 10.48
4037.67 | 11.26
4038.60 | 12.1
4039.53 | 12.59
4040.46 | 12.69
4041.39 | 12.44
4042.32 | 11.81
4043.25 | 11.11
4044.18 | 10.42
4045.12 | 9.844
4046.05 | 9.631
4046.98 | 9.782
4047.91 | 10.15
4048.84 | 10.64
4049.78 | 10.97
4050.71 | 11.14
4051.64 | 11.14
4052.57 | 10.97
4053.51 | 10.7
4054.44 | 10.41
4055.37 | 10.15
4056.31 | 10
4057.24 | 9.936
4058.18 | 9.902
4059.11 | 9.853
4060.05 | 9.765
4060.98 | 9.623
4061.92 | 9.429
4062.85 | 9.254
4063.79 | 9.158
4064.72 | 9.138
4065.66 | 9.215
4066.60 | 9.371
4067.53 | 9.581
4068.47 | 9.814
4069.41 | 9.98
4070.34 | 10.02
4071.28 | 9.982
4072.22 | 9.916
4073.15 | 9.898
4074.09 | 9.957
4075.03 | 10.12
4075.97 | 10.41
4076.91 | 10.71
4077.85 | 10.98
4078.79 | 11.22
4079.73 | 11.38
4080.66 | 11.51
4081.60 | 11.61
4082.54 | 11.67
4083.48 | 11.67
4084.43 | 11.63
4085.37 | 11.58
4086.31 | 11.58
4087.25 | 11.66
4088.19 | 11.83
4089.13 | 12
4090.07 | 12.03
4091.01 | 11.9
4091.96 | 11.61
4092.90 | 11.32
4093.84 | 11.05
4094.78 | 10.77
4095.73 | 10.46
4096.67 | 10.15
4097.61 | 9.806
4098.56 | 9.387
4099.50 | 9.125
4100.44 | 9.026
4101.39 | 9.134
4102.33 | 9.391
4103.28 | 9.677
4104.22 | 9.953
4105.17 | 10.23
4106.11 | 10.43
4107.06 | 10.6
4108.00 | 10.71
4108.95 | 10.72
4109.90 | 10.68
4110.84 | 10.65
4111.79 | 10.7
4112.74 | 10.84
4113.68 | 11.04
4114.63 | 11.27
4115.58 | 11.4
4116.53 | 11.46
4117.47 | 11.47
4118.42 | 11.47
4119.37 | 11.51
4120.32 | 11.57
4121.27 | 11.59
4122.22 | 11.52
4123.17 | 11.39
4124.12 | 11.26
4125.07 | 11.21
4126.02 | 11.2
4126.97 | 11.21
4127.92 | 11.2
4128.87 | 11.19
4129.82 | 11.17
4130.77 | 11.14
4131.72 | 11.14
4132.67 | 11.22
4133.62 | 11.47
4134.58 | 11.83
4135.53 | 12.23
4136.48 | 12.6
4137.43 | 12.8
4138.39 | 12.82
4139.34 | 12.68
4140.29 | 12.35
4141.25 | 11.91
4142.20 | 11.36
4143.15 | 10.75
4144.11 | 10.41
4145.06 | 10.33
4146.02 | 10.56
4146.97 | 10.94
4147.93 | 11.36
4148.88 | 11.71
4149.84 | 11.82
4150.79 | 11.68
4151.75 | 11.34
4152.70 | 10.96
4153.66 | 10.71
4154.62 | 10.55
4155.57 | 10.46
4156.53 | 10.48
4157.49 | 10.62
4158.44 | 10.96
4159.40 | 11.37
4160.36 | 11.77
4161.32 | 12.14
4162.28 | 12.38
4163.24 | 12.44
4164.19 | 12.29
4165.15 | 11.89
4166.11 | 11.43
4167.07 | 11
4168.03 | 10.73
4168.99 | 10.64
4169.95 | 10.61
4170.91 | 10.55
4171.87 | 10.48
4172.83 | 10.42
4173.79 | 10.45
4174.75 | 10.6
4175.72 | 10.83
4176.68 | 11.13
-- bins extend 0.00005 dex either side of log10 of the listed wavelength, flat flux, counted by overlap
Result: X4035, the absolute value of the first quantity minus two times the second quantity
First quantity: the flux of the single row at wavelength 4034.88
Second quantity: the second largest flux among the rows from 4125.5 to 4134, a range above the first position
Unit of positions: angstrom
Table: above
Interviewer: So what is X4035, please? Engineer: 12.8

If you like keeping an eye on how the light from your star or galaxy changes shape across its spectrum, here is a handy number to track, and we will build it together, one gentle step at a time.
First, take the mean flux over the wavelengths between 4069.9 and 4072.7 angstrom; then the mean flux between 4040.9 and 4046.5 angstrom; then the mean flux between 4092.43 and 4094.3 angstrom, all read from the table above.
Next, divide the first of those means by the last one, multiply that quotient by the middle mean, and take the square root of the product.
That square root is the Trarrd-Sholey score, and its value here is 3.11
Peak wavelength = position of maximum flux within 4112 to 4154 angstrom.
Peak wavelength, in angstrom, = 4138.39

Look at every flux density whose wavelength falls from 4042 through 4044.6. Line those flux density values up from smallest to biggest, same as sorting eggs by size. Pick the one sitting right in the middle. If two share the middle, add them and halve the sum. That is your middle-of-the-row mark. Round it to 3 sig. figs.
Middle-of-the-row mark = 11.1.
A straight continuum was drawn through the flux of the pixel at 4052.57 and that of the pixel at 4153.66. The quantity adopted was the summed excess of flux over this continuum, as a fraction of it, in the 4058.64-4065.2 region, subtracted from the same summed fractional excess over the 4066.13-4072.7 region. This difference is 0.23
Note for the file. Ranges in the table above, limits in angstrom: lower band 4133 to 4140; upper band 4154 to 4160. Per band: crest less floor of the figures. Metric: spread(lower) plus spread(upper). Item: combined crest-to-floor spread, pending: 2.3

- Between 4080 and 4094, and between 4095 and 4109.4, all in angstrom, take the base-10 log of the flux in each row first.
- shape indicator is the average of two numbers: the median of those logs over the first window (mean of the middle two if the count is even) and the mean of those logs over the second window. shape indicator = 1.031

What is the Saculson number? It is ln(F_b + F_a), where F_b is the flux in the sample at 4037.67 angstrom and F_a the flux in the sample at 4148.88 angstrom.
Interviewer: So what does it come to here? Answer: 3.13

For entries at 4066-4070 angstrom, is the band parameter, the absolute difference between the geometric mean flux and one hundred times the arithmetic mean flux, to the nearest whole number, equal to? 959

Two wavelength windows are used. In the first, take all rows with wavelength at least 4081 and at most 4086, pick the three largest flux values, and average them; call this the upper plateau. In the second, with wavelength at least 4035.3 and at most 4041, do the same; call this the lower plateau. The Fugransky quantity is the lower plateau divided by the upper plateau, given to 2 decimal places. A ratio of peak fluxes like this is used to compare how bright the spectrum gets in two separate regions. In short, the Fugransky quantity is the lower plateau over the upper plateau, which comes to 1.07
